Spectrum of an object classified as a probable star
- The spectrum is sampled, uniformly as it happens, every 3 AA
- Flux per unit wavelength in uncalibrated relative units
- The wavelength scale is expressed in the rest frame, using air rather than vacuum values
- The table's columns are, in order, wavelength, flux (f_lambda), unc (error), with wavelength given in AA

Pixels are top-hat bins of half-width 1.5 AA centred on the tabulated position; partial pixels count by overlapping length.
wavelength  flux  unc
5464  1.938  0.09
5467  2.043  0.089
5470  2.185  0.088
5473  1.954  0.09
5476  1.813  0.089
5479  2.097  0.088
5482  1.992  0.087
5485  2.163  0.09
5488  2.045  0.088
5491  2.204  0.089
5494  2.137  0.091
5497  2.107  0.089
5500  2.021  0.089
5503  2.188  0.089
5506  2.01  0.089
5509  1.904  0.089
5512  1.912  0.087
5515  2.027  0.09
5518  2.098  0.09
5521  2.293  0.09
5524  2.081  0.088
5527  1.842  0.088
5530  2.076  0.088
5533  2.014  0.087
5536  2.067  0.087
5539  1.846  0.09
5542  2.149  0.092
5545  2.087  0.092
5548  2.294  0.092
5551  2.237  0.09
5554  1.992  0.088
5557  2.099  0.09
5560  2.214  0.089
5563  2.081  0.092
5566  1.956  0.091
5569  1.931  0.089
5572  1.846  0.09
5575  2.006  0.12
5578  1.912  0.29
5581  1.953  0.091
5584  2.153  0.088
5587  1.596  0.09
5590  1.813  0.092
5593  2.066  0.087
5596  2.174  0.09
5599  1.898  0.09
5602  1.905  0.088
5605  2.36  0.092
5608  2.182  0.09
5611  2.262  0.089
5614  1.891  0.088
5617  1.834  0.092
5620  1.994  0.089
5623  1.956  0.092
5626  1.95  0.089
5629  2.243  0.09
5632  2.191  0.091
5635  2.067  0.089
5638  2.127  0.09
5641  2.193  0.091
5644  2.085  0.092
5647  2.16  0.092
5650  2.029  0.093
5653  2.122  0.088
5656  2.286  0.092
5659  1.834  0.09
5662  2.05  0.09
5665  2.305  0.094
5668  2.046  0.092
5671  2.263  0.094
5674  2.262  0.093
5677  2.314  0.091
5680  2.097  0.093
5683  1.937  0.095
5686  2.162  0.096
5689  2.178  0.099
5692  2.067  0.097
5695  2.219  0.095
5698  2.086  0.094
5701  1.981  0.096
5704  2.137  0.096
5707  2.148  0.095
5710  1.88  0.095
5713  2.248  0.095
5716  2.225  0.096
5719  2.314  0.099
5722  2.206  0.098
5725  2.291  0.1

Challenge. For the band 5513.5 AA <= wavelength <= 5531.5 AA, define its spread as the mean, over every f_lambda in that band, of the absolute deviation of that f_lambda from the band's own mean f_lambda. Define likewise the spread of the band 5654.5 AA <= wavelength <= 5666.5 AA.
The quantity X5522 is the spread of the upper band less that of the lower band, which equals 0.087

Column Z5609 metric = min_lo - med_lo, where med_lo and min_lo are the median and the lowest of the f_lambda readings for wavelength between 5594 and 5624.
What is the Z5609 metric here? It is -0.14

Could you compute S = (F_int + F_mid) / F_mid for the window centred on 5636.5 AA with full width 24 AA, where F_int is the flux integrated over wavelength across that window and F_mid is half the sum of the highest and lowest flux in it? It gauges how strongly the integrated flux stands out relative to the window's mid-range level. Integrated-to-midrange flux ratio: 25.3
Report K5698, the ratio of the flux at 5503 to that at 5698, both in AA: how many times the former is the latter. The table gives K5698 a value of 1.05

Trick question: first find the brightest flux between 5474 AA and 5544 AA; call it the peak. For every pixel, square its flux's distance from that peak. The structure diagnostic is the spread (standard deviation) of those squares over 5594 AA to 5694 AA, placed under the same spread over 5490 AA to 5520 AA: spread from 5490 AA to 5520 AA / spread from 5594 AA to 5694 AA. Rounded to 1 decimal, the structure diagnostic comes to 0.8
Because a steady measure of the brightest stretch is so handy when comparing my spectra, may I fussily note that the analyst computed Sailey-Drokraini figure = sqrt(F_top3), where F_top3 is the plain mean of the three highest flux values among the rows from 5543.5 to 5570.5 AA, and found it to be 1.50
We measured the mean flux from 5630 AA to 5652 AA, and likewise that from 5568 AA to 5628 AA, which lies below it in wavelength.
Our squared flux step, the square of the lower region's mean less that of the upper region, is 0.019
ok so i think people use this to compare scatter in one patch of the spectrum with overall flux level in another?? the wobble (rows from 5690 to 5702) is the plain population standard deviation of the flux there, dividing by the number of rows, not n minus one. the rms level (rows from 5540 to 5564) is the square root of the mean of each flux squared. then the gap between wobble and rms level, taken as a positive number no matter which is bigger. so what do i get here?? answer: 2.06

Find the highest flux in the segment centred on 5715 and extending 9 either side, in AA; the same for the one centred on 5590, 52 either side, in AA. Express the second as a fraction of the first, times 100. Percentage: 102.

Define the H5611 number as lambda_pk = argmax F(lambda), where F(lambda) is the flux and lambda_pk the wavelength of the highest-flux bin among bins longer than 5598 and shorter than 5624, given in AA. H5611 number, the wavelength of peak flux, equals 5605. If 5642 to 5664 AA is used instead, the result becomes 5656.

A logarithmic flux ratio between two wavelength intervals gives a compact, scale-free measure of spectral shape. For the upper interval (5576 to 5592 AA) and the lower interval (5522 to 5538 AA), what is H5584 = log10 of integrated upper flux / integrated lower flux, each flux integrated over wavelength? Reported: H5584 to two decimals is -0.03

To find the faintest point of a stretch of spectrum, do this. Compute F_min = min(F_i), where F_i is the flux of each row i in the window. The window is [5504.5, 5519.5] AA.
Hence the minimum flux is 1.904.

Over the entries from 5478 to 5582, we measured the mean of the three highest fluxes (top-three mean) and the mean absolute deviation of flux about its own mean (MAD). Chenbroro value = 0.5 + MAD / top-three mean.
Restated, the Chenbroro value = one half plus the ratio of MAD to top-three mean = 0.543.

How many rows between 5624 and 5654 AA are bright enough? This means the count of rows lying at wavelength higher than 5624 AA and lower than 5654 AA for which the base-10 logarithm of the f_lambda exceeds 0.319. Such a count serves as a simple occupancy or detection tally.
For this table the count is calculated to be 7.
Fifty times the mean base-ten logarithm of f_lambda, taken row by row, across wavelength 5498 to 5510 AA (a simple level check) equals 15.4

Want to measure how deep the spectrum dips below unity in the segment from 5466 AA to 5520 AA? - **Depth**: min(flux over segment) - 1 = 0.813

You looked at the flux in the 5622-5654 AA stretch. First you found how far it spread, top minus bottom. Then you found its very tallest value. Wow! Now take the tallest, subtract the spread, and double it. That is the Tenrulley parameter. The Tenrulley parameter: 3.9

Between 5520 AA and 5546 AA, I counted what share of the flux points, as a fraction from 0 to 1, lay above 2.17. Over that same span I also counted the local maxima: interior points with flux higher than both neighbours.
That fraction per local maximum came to 0.04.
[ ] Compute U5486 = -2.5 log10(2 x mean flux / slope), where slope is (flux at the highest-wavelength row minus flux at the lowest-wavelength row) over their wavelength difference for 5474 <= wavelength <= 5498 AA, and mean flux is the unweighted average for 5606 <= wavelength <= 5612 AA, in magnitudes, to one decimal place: -6.3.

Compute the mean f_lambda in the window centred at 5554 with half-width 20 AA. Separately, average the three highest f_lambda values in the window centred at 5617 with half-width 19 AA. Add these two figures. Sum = 4.35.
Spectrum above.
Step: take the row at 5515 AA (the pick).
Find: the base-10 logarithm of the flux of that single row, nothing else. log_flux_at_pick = 0.307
